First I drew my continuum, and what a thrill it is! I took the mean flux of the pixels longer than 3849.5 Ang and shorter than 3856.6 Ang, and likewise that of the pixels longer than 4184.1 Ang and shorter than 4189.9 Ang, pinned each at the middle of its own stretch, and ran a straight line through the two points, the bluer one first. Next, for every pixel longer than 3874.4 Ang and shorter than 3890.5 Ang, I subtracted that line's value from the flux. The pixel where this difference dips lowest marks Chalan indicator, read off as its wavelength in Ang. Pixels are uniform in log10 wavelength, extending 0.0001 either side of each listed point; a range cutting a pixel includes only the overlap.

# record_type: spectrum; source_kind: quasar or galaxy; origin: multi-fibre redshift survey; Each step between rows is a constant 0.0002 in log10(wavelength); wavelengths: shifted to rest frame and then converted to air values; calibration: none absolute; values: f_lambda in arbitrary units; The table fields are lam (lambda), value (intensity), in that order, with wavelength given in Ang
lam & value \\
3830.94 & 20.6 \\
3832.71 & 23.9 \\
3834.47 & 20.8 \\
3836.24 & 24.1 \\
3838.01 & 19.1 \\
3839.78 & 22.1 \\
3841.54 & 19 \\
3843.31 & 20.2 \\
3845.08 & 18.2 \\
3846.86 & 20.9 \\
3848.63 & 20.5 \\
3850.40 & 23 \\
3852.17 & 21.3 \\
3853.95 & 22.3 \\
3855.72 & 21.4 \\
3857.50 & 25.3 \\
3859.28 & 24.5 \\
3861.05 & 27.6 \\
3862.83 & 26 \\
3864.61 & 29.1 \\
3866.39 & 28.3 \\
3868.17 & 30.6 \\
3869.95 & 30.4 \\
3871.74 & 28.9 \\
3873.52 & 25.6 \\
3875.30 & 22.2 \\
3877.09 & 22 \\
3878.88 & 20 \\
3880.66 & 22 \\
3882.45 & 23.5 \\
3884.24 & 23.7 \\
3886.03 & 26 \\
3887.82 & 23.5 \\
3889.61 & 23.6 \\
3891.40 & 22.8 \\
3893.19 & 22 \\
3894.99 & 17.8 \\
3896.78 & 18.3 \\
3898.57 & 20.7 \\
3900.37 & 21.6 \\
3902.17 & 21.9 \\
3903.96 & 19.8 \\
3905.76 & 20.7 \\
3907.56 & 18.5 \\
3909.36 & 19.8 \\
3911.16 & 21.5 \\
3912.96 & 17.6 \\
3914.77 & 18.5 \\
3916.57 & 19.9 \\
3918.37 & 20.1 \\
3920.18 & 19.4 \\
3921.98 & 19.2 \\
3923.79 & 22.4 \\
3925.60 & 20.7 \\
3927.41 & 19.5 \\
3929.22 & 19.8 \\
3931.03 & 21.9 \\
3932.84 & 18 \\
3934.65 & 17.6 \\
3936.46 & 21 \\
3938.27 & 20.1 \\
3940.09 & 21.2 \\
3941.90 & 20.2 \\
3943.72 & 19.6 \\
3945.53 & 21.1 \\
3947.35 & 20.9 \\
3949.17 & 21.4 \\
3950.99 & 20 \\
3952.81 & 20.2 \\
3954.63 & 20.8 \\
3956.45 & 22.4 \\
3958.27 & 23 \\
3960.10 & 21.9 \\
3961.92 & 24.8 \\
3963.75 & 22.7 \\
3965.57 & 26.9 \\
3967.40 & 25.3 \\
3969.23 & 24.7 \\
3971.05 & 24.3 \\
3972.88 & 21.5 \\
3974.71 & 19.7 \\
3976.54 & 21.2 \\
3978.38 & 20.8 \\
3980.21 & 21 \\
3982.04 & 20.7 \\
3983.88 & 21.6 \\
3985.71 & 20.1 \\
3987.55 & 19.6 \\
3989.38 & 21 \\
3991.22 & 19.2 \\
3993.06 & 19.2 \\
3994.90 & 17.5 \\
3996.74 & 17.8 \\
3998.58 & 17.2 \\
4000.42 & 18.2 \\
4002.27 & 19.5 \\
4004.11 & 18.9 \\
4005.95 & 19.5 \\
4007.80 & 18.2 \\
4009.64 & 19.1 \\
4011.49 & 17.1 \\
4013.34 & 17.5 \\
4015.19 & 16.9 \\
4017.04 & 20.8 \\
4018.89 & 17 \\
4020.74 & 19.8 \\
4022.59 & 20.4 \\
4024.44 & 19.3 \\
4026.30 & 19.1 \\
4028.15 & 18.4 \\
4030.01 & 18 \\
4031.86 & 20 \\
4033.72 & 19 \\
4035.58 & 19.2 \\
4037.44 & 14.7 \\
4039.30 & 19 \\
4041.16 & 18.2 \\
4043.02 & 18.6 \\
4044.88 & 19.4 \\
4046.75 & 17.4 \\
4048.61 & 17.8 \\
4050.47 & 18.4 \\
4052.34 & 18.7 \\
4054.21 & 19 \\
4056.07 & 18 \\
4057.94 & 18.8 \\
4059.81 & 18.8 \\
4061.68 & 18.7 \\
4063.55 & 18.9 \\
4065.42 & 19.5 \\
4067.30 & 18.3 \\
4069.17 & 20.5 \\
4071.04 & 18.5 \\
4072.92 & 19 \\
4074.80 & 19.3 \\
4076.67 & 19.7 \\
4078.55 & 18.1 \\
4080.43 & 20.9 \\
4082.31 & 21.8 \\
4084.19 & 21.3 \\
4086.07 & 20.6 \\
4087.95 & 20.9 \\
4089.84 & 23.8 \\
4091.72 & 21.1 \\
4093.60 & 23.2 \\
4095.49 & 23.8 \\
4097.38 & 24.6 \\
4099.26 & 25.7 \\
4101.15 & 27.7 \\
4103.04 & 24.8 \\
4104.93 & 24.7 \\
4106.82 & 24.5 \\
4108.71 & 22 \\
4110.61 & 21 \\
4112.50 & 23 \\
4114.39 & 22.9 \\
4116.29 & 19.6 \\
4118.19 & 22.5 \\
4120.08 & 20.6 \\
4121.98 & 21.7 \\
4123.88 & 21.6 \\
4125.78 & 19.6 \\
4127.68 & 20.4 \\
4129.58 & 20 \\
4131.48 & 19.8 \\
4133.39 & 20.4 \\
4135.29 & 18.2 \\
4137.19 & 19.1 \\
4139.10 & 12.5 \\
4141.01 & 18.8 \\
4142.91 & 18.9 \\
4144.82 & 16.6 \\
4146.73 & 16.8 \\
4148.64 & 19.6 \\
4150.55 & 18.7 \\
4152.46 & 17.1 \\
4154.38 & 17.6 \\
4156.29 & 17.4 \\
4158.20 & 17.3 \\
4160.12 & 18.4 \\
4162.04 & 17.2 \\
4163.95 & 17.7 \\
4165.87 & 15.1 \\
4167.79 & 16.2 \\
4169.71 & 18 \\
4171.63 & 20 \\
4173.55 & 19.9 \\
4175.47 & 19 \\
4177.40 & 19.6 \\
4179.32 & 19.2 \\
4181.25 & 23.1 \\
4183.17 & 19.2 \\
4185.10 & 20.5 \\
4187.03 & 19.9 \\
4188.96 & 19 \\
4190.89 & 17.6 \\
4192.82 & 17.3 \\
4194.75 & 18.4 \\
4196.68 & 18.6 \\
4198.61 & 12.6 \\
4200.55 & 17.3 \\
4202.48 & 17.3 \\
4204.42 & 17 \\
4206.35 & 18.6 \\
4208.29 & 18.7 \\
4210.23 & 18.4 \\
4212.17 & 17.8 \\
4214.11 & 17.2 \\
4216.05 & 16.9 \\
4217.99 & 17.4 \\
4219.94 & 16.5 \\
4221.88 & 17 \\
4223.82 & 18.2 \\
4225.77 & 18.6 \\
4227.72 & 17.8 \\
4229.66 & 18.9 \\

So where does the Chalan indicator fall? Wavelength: 3878.88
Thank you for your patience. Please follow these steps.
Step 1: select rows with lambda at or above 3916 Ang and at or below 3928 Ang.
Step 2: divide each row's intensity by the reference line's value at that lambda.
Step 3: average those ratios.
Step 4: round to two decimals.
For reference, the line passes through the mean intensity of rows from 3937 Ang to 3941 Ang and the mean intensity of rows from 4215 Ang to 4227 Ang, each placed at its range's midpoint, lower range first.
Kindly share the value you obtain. 0.97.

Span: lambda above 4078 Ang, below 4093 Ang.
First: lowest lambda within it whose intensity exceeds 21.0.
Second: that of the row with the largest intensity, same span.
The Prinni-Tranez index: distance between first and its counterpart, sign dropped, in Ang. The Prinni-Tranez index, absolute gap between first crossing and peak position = 7.5 Ang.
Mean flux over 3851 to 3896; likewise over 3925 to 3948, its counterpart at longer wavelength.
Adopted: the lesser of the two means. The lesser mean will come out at 20.1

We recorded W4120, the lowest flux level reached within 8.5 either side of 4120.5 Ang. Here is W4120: 19.6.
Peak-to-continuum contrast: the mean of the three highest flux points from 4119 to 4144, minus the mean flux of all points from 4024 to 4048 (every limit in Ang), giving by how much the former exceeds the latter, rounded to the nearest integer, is 3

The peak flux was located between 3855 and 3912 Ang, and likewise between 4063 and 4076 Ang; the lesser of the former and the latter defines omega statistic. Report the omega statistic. 20.5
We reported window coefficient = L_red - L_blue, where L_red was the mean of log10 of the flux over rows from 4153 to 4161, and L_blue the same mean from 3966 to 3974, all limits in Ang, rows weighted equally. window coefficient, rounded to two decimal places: -0.13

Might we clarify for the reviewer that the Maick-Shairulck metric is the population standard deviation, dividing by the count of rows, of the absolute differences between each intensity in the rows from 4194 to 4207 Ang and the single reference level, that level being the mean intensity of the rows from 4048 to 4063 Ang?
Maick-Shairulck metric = 1.9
